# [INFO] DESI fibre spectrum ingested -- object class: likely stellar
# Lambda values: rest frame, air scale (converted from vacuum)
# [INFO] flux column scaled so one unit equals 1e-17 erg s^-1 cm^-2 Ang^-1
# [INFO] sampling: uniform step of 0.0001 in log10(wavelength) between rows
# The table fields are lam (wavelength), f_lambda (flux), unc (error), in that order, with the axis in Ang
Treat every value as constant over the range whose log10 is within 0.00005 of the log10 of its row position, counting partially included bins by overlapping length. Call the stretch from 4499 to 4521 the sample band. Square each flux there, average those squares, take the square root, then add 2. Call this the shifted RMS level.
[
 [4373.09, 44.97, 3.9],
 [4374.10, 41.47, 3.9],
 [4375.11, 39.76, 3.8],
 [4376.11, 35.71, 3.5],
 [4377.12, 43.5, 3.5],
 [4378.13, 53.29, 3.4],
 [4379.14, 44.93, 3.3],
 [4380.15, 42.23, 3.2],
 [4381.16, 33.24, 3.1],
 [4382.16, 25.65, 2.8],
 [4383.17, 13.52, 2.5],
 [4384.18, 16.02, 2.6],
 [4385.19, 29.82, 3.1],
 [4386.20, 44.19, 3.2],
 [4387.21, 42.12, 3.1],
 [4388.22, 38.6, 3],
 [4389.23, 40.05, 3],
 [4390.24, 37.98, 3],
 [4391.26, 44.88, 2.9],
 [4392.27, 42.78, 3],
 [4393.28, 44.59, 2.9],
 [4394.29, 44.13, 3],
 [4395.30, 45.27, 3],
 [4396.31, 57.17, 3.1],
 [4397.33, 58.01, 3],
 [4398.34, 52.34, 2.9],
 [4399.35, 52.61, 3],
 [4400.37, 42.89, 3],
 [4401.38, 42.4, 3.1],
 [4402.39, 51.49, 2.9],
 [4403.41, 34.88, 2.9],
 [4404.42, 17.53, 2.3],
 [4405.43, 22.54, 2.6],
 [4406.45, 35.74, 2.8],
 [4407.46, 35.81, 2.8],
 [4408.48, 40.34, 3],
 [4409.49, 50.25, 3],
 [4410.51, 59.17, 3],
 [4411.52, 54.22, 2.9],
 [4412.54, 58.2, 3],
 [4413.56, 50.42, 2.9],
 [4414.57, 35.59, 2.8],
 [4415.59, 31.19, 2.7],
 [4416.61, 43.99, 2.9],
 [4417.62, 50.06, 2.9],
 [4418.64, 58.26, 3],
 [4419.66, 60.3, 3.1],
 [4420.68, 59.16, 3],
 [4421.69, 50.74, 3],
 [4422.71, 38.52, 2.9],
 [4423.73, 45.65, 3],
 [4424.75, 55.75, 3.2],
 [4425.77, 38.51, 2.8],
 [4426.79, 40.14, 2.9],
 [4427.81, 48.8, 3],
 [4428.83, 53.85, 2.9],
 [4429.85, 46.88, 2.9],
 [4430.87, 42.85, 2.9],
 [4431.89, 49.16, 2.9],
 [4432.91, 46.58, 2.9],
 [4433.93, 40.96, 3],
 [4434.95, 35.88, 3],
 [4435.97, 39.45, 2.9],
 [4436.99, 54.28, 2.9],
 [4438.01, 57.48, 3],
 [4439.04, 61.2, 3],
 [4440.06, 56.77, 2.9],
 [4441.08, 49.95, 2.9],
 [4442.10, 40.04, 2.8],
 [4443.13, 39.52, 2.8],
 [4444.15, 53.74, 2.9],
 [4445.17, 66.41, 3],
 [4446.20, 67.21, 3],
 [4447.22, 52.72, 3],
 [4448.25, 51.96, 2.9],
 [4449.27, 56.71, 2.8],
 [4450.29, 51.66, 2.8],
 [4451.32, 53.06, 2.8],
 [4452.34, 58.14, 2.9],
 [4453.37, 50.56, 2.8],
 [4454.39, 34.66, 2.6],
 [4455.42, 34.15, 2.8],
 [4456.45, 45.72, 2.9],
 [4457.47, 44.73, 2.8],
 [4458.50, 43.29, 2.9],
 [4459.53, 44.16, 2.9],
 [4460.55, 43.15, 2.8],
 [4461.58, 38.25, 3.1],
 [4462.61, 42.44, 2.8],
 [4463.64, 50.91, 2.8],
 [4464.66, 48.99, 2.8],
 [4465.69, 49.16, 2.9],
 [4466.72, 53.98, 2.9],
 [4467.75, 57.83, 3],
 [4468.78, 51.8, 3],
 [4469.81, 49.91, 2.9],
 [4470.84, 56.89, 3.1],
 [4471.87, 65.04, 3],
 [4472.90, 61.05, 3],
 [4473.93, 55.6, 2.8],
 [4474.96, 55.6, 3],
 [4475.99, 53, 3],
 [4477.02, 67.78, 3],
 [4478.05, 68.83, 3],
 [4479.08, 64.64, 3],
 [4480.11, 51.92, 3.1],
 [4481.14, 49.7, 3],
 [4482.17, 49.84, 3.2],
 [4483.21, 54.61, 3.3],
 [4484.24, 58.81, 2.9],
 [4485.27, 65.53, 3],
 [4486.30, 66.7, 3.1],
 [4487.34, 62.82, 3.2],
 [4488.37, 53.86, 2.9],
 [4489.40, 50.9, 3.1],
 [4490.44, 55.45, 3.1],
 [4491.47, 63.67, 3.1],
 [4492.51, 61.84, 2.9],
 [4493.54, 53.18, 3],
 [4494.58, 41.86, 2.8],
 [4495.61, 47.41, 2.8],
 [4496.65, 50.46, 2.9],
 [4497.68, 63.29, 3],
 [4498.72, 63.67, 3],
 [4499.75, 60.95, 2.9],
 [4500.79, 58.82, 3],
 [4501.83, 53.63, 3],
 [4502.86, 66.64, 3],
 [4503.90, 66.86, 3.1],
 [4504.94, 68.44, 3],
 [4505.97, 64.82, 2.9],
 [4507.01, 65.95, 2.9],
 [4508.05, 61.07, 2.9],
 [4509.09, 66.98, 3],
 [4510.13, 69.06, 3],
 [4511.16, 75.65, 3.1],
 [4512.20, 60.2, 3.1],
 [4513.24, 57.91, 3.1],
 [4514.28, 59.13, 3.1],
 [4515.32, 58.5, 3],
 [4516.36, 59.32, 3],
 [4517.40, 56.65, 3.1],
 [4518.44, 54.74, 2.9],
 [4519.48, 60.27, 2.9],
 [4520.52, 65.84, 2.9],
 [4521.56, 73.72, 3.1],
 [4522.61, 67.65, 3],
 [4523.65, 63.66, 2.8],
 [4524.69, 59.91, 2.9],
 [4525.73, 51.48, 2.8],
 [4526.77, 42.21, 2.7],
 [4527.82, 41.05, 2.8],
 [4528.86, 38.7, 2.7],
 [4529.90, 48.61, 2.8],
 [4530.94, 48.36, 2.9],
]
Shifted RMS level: 65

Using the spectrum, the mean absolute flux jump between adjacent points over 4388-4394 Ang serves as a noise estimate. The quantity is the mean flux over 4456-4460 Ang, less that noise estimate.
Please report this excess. 41.6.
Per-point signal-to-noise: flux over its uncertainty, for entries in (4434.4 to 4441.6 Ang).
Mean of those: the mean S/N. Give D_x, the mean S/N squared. 297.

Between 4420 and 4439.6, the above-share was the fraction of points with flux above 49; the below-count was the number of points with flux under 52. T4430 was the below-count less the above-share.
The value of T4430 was 13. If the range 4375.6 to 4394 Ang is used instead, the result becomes 17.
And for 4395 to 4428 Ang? 22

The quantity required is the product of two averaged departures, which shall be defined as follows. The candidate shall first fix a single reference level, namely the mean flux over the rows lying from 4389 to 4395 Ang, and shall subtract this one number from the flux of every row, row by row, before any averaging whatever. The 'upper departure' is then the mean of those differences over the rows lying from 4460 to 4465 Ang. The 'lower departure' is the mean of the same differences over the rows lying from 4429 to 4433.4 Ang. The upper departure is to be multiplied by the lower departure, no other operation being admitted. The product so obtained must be 9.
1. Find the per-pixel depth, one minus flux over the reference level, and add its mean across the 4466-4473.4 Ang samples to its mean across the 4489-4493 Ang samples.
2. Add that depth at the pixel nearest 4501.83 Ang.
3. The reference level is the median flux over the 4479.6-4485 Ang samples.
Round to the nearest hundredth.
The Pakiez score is -0.24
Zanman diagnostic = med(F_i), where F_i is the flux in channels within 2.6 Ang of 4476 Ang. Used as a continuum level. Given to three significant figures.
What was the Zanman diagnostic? 55.6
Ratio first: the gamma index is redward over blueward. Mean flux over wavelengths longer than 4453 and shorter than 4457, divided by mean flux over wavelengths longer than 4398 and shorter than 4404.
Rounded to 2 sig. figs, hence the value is 0.90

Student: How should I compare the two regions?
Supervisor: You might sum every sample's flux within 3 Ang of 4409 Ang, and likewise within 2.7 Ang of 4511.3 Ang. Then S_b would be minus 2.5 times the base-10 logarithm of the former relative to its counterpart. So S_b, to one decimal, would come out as 0.2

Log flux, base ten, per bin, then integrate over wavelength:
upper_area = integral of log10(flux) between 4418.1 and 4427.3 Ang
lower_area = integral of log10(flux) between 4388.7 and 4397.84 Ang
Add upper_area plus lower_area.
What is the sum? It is 31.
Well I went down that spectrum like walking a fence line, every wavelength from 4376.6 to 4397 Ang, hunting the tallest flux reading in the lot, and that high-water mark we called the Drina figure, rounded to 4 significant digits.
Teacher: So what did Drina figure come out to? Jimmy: 57.17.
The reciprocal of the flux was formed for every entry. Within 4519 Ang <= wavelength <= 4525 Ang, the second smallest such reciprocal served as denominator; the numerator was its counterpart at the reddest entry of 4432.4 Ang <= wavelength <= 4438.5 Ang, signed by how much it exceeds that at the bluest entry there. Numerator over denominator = -0.28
